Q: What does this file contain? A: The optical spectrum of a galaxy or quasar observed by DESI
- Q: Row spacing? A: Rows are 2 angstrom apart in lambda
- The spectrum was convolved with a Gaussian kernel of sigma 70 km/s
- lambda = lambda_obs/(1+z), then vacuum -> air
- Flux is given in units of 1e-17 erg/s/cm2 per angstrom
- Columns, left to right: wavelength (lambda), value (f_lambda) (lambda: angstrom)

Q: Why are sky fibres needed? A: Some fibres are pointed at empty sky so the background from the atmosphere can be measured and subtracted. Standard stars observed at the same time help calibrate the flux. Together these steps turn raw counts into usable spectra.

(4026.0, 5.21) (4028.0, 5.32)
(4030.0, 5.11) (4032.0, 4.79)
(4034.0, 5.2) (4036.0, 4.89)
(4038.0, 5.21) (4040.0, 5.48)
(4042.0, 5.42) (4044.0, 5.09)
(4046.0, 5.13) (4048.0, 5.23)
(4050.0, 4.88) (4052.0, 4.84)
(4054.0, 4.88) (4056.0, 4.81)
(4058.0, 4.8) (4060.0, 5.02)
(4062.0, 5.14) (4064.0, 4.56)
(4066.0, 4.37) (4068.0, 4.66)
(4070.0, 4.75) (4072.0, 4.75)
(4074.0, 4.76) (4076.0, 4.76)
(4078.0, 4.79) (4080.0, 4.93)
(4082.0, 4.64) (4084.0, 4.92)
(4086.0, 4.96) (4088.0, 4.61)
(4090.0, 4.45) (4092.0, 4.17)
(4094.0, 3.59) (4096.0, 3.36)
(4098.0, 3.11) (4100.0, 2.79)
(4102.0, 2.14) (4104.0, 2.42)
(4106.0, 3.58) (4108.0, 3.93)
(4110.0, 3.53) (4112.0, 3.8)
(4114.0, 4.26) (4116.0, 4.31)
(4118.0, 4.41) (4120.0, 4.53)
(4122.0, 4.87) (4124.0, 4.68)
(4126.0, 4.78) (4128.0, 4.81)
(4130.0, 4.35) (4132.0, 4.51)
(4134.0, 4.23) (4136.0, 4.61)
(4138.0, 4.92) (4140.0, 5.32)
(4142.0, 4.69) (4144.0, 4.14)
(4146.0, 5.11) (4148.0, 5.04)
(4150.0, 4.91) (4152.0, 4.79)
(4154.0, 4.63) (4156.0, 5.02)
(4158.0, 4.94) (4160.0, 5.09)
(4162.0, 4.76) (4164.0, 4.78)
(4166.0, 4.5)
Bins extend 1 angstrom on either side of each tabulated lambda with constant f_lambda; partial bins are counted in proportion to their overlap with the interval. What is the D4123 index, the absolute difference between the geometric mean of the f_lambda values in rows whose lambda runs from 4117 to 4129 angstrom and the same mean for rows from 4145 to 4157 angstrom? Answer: 0.24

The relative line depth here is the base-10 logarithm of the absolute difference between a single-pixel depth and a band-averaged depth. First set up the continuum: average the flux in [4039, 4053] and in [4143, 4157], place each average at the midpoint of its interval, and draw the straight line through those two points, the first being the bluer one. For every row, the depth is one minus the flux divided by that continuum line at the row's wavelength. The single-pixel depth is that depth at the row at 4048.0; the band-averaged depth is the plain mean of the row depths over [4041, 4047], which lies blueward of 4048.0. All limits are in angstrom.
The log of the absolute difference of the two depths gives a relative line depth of -2.2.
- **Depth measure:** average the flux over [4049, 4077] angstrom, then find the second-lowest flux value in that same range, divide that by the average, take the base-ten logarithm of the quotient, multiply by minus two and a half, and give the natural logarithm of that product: -3.0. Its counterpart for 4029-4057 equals -2.9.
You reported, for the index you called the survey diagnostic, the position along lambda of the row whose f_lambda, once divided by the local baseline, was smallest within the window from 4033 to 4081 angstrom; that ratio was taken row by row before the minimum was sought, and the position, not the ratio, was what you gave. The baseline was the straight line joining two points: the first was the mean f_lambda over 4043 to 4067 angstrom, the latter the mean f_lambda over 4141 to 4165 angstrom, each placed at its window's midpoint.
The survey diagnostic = 4066.0 angstrom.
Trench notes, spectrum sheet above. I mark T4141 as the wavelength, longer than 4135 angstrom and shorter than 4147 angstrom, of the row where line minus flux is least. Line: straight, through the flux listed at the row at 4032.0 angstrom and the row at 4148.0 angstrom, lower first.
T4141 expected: 4140.0 angstrom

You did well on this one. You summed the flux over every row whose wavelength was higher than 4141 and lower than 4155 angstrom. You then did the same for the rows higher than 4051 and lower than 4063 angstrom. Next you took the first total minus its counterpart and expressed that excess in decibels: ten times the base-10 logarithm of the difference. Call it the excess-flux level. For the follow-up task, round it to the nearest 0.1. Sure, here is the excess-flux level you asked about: 5.8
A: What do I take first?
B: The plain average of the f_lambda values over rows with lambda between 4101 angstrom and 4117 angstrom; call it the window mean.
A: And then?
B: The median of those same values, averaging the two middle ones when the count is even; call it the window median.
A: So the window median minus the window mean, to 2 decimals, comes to 0.19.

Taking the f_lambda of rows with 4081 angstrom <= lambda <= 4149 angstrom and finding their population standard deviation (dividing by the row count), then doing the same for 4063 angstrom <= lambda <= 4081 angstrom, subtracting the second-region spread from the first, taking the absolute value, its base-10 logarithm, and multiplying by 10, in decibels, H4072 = -2.1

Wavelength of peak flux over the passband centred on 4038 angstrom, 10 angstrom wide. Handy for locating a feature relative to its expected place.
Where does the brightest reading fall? 4040.0 angstrom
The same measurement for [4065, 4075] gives 4074.0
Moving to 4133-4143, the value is 4140.0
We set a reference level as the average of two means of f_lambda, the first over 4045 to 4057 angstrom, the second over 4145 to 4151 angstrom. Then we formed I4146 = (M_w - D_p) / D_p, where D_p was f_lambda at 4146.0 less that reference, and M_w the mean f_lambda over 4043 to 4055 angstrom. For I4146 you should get 41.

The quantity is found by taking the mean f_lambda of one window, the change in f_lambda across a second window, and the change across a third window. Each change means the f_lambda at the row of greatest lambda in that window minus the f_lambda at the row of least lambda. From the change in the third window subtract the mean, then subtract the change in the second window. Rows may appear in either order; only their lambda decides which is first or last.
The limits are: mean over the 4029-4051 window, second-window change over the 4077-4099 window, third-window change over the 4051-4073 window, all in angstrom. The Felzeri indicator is -3.5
